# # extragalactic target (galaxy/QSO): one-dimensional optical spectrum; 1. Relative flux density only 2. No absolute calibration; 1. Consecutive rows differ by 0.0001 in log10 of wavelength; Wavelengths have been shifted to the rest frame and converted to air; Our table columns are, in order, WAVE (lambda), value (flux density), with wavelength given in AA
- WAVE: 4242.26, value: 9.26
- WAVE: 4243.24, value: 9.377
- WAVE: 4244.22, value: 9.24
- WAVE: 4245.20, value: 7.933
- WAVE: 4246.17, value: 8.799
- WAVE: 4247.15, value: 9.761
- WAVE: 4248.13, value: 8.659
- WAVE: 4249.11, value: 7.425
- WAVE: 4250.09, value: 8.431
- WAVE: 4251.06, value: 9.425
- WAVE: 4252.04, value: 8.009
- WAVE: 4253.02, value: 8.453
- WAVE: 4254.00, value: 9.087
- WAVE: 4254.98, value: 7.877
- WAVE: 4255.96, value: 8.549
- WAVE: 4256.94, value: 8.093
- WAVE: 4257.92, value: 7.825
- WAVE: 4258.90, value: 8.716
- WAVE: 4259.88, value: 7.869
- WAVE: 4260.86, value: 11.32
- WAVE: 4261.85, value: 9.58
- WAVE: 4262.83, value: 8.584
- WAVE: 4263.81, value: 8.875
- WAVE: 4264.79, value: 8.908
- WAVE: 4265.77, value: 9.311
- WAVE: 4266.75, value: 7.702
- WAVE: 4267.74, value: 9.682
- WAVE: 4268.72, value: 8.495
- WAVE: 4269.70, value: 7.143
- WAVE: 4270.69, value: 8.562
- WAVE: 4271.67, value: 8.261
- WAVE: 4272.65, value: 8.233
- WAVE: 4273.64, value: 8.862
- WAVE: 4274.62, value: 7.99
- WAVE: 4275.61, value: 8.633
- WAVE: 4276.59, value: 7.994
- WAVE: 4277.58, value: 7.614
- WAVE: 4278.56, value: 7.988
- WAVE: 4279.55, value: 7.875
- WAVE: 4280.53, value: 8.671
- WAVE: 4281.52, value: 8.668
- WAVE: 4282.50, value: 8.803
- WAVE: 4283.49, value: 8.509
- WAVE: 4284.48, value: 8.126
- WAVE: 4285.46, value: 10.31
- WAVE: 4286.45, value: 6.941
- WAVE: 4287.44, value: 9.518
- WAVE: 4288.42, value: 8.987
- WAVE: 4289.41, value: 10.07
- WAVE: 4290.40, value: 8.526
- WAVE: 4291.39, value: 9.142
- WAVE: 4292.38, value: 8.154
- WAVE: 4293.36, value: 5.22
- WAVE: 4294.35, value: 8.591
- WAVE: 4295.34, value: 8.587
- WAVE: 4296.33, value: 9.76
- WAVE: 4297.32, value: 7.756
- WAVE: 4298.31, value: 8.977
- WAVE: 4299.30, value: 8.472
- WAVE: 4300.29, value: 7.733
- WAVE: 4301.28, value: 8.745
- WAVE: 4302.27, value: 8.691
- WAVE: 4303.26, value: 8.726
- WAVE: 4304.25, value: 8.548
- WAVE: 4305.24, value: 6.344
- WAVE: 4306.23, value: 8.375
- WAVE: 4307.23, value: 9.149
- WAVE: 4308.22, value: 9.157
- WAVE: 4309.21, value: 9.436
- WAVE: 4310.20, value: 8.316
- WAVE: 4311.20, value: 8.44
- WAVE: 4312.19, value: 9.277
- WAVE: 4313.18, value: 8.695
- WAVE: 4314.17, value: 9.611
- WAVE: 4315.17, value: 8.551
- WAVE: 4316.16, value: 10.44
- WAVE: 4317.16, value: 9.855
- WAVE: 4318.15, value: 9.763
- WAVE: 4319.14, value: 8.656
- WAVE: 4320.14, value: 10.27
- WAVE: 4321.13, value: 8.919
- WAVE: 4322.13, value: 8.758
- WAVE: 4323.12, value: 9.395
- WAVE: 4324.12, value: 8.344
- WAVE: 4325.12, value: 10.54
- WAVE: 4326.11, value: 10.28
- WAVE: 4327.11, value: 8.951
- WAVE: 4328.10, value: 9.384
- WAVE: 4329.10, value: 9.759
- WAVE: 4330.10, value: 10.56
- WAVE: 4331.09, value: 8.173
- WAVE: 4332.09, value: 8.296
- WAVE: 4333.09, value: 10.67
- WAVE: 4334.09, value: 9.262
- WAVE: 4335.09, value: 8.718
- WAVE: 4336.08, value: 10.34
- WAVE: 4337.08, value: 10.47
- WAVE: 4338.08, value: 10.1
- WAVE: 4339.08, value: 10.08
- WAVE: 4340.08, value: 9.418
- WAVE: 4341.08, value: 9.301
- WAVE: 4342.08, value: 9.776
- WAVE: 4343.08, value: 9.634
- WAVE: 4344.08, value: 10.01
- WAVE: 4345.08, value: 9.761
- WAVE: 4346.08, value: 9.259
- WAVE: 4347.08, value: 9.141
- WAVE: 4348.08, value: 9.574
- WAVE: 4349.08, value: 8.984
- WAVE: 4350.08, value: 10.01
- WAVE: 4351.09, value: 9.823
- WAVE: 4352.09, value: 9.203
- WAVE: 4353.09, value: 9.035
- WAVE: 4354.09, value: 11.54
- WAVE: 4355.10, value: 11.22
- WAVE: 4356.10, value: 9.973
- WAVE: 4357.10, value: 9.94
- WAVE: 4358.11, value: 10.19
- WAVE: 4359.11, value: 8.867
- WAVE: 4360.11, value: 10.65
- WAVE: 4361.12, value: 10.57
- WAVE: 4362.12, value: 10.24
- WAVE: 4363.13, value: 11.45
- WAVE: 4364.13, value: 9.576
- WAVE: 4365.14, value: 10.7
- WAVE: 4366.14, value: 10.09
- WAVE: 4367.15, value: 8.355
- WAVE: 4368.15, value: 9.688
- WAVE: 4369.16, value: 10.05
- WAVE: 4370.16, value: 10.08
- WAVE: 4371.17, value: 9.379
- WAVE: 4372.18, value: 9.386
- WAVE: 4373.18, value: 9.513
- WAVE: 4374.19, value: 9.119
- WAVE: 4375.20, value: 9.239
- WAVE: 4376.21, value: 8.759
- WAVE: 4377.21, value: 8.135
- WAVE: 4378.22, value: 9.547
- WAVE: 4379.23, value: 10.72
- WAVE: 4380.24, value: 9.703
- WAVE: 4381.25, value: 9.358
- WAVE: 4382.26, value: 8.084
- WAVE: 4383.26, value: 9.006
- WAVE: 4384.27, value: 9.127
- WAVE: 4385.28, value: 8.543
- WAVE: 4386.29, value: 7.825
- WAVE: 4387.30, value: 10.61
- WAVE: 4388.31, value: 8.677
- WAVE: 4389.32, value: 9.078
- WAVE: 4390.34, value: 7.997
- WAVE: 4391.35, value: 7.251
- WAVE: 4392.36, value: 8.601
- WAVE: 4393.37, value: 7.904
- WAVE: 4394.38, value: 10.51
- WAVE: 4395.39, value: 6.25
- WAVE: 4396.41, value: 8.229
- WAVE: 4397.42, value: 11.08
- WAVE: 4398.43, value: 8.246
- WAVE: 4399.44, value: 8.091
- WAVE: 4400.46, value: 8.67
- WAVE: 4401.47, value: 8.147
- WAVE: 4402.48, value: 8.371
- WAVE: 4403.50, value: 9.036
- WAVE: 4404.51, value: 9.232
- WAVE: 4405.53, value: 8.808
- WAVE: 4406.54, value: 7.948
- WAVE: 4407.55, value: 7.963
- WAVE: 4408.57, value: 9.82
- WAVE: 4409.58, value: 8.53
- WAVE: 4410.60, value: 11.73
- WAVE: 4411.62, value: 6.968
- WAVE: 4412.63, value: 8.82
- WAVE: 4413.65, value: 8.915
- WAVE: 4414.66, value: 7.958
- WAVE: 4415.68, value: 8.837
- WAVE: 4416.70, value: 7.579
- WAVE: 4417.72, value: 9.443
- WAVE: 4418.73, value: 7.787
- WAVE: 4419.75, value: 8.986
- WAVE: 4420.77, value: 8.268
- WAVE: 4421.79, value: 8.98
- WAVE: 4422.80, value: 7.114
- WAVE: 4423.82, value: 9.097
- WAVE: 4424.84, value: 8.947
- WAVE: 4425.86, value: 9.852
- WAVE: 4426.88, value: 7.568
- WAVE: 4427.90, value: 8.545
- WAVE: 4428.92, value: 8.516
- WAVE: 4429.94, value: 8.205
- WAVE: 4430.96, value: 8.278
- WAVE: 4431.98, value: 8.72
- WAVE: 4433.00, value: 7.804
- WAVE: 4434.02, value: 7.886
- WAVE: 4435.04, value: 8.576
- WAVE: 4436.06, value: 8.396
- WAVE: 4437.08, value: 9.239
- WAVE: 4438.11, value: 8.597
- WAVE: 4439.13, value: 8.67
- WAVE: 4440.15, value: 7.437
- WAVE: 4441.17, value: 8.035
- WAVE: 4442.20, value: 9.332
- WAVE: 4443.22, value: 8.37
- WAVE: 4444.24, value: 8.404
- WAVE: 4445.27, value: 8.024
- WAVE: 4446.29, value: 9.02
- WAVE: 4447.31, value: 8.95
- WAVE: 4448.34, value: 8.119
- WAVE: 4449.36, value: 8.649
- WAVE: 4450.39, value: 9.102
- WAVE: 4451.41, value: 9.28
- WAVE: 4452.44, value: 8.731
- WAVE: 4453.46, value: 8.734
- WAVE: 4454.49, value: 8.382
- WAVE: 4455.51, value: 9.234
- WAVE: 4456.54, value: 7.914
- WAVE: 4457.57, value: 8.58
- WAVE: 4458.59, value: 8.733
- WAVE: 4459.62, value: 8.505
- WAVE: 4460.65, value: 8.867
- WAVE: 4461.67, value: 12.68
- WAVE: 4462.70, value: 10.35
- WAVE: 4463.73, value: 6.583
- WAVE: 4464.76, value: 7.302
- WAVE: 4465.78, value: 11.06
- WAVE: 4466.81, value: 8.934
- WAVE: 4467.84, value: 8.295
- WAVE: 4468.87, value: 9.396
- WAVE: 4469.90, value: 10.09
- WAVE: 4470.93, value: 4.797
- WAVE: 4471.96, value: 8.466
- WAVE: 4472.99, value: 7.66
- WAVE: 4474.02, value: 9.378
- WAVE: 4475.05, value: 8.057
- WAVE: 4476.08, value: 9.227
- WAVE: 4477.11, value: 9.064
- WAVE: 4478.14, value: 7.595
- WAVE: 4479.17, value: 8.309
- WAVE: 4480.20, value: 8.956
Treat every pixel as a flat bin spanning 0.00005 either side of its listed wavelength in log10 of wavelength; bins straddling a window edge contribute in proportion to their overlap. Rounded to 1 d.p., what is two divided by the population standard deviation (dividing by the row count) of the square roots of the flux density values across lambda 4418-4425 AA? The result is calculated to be 16.2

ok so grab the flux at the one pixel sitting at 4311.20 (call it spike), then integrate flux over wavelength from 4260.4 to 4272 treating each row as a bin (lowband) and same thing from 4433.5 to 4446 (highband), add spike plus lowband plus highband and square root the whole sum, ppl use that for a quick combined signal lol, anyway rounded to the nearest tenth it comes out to 14.7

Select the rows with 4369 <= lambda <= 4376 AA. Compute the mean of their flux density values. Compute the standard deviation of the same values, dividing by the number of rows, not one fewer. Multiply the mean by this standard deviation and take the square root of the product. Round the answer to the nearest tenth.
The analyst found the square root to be 1.8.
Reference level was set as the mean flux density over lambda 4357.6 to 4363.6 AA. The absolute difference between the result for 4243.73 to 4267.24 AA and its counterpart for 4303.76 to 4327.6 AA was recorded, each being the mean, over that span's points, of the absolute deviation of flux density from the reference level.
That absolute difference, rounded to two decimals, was 0.46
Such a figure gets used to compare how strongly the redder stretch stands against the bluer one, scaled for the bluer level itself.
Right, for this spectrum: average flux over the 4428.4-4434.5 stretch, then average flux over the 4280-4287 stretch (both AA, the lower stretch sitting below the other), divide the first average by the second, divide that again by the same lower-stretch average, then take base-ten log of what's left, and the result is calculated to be -0.95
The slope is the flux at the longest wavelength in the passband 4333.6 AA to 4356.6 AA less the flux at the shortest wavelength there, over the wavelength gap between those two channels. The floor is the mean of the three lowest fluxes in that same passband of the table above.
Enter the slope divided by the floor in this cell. 0.0036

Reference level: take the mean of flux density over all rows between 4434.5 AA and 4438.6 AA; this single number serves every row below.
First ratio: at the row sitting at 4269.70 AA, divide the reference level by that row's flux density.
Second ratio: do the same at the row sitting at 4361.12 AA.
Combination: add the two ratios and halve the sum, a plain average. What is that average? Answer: 1.02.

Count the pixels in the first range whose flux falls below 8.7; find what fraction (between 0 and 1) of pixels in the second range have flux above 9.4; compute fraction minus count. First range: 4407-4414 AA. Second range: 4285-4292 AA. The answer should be -2.6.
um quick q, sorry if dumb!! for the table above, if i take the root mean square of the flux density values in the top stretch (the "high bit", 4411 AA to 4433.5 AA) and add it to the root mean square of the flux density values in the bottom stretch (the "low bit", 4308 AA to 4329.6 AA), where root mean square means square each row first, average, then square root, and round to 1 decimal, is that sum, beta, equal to 17.8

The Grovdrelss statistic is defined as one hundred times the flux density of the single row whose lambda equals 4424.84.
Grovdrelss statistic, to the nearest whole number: 895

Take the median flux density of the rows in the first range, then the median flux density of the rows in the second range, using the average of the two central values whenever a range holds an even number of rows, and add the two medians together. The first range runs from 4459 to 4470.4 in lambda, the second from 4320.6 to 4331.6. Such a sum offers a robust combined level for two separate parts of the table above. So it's 18.3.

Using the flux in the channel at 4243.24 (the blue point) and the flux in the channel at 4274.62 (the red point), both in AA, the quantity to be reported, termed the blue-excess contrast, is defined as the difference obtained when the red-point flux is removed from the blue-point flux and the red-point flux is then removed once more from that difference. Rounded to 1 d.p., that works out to -6.6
